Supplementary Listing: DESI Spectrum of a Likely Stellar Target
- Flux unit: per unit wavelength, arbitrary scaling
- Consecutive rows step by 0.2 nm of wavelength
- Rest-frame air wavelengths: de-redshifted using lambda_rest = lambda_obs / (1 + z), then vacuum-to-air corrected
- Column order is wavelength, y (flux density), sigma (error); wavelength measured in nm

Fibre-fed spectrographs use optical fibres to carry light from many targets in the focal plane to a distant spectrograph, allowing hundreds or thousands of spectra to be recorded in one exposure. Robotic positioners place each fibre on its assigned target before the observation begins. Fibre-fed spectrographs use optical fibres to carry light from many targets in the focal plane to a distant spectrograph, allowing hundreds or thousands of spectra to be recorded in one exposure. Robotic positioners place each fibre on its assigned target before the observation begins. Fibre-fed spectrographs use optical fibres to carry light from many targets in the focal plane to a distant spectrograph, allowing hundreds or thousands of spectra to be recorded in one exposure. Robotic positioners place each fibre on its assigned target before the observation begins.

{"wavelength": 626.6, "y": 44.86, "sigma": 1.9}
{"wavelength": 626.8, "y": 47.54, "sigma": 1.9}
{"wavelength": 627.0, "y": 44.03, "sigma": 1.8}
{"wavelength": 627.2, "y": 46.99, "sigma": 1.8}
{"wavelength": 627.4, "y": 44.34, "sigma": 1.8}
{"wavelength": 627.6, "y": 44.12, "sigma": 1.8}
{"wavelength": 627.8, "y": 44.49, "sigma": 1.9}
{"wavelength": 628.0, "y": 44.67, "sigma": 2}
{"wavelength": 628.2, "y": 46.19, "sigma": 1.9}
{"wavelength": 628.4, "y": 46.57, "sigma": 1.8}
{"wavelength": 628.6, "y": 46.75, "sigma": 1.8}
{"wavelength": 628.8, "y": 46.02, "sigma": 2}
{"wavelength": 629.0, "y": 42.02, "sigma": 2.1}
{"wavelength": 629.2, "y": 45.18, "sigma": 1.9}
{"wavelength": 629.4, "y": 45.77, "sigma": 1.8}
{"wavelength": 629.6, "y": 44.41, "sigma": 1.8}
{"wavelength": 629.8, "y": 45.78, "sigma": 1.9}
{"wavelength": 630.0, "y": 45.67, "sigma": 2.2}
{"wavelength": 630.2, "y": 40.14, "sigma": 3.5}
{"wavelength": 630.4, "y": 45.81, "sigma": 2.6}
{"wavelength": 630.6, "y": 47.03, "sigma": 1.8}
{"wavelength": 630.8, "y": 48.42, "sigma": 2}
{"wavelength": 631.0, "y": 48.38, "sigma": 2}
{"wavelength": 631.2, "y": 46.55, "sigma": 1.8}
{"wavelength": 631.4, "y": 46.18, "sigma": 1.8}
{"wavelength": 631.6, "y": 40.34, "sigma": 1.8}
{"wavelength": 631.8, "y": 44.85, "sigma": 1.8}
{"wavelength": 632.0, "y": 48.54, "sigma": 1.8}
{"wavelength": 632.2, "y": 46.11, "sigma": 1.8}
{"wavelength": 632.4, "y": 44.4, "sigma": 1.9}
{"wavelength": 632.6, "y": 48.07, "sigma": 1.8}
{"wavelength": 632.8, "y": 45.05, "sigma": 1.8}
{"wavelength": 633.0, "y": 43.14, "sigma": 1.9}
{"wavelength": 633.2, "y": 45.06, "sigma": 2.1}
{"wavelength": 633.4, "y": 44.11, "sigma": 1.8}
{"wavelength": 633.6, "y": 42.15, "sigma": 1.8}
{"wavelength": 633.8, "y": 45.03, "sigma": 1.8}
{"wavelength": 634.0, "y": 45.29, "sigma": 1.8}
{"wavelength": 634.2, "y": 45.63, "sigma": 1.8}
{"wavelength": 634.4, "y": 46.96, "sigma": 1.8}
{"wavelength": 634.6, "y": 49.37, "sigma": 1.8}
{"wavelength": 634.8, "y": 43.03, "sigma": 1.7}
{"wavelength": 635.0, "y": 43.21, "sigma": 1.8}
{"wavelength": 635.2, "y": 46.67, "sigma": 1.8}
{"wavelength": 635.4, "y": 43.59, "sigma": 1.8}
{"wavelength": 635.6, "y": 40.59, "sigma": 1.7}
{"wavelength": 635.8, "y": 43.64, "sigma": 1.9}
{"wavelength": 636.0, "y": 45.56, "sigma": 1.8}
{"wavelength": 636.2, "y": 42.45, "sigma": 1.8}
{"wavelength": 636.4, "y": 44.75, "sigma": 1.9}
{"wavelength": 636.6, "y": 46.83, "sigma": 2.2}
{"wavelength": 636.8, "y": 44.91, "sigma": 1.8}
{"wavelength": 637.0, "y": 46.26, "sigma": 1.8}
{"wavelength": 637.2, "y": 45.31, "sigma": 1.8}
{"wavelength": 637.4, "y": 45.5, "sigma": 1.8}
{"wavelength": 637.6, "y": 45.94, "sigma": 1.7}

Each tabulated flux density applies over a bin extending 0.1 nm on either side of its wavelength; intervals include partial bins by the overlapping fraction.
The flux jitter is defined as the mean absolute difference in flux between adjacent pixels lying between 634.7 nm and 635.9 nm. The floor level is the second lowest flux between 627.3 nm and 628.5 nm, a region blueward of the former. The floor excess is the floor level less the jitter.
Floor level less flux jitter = 41.8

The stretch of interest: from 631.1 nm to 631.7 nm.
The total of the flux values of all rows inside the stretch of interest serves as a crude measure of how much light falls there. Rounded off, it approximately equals 133.1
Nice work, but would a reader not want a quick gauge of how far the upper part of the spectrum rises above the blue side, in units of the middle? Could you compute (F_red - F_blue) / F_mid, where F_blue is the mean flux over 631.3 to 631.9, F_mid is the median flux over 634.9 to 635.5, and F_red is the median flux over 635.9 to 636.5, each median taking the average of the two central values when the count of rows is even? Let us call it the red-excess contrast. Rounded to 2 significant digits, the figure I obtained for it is 0.022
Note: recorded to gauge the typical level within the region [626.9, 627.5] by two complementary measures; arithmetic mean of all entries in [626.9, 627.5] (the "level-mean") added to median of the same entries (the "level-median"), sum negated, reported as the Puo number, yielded -89.5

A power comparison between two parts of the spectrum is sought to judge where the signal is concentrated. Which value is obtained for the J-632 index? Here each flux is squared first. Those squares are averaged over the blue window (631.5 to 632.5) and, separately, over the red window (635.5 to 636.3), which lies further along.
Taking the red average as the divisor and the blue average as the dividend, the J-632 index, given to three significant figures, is 1.09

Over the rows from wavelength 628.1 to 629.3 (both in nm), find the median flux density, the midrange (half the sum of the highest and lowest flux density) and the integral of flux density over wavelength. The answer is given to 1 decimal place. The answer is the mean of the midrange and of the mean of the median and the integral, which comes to 47.4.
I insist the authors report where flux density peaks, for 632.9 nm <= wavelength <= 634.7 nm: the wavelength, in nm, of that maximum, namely 634.6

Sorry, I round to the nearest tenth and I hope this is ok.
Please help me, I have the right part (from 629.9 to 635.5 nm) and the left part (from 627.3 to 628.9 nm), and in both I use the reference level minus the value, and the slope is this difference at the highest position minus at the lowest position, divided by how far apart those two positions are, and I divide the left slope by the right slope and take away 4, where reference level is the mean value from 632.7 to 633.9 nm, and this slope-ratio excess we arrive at -7.1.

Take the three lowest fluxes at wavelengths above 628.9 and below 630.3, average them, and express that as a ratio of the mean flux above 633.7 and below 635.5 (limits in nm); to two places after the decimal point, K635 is 0.93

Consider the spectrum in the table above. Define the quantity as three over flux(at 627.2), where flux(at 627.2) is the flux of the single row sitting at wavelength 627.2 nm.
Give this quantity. 0.0638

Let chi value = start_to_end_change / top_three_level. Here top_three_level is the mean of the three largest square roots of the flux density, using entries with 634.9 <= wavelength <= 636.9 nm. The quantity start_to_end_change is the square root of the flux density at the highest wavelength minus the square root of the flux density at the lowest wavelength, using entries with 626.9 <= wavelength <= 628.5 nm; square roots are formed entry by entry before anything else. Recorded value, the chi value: 0.0277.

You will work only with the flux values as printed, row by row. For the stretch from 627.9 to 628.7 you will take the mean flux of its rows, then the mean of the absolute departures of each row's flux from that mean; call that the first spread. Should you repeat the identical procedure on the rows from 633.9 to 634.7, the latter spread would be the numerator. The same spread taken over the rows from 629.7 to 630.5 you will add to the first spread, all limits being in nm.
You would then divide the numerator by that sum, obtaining 0.48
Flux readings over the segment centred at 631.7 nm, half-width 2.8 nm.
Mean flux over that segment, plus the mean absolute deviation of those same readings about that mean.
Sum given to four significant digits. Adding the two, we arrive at 46.78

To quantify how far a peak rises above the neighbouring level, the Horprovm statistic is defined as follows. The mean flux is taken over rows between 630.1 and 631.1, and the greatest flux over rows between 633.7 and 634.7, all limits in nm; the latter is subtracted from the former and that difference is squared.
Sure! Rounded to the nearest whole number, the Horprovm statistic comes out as 12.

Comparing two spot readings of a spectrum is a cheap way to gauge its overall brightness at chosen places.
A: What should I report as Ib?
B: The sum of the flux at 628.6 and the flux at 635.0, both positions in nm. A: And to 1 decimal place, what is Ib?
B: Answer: 90.0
